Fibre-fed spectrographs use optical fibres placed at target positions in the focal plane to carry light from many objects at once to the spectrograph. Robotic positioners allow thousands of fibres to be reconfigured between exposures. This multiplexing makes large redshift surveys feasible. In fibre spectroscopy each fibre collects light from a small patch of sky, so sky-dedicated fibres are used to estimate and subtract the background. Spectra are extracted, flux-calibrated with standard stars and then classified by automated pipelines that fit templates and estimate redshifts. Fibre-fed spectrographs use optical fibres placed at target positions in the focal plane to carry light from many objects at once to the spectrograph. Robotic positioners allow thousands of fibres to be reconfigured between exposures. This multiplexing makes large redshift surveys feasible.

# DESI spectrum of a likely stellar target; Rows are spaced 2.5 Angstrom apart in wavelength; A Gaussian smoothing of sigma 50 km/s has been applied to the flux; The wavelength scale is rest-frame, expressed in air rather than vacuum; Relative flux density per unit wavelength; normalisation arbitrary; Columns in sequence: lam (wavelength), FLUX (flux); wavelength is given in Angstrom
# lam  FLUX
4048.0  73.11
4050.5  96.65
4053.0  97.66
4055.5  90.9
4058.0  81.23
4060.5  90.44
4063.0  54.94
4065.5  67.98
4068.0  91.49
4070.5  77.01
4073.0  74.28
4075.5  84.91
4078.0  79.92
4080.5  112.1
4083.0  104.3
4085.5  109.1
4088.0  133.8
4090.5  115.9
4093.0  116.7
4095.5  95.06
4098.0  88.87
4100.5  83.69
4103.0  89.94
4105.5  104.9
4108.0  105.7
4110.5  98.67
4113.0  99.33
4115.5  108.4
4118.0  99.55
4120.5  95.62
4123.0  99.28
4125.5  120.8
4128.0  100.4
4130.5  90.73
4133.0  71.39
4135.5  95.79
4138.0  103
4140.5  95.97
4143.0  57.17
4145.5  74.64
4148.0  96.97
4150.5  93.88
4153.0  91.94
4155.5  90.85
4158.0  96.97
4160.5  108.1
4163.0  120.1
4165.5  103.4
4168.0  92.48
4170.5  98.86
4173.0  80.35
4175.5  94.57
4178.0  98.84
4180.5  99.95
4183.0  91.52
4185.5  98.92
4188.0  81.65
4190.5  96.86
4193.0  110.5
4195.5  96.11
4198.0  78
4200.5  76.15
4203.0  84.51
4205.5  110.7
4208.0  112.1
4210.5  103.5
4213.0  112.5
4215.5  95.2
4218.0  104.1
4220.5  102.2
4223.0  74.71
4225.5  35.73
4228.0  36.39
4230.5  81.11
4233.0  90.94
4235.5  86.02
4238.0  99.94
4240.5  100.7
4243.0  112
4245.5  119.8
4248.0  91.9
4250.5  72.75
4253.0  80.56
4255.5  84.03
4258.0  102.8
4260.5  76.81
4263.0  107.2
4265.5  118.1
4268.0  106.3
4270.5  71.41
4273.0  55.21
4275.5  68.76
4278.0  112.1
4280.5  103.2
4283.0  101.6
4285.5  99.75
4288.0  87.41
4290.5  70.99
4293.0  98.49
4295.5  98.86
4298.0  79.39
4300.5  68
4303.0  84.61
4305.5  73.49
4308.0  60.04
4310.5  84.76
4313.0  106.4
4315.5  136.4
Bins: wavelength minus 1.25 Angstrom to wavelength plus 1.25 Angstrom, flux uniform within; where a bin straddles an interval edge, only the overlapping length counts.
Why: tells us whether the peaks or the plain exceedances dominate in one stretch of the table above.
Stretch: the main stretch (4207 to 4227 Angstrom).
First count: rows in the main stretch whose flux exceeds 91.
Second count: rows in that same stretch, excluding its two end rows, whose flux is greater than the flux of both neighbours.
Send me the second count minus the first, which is -4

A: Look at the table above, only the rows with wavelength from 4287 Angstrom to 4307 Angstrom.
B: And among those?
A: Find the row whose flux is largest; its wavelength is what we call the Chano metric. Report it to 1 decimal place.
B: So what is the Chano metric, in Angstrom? 4295.5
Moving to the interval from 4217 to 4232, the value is 4218.0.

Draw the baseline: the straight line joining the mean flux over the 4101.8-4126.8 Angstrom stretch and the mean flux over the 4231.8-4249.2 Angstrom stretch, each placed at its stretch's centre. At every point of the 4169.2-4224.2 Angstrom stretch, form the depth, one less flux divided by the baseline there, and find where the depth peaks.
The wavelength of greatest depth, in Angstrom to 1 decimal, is 4223.0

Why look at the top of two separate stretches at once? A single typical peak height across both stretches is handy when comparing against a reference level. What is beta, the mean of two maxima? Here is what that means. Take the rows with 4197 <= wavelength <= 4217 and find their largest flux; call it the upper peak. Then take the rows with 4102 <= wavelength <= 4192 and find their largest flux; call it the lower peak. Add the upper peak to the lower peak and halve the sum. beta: 117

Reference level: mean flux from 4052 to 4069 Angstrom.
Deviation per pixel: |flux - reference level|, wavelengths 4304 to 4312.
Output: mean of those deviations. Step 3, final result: 11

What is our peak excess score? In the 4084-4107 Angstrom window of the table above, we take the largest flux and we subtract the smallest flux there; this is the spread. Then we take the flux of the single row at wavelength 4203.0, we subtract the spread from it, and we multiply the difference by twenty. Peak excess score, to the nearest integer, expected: 688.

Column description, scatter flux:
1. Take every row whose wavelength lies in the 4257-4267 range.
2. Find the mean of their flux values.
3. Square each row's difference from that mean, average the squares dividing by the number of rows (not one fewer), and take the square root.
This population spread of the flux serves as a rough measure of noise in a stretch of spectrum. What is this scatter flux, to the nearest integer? 15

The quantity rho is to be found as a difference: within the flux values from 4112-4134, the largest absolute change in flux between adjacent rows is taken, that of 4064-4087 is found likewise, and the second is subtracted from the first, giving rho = -11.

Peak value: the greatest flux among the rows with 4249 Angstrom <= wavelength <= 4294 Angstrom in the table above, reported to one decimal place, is 118.1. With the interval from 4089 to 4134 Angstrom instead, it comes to 120.8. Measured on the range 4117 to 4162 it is 120.8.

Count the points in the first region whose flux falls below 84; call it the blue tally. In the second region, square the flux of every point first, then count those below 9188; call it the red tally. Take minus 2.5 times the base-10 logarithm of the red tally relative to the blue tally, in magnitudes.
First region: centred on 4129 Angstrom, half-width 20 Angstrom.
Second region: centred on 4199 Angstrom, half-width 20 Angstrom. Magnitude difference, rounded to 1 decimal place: -0.8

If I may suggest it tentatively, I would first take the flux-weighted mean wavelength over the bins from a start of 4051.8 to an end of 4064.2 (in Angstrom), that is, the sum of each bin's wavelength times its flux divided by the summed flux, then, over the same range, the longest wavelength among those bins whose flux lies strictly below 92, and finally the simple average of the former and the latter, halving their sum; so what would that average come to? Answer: 4060.2 Angstrom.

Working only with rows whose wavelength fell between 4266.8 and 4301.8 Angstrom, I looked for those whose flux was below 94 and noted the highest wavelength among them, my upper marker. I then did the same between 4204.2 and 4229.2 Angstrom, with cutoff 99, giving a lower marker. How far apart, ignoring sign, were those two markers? 72.5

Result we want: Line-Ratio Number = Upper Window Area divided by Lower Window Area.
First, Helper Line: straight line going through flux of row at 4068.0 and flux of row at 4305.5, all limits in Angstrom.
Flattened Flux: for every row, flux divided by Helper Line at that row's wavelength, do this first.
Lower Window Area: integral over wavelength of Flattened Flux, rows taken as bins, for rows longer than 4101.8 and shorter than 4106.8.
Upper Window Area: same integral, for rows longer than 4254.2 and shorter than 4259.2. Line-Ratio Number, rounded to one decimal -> 1.1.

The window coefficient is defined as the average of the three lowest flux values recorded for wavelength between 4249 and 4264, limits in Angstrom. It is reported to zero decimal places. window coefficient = 77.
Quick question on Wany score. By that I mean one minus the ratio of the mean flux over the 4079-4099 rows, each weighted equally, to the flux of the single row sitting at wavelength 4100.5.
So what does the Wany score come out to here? -0.31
